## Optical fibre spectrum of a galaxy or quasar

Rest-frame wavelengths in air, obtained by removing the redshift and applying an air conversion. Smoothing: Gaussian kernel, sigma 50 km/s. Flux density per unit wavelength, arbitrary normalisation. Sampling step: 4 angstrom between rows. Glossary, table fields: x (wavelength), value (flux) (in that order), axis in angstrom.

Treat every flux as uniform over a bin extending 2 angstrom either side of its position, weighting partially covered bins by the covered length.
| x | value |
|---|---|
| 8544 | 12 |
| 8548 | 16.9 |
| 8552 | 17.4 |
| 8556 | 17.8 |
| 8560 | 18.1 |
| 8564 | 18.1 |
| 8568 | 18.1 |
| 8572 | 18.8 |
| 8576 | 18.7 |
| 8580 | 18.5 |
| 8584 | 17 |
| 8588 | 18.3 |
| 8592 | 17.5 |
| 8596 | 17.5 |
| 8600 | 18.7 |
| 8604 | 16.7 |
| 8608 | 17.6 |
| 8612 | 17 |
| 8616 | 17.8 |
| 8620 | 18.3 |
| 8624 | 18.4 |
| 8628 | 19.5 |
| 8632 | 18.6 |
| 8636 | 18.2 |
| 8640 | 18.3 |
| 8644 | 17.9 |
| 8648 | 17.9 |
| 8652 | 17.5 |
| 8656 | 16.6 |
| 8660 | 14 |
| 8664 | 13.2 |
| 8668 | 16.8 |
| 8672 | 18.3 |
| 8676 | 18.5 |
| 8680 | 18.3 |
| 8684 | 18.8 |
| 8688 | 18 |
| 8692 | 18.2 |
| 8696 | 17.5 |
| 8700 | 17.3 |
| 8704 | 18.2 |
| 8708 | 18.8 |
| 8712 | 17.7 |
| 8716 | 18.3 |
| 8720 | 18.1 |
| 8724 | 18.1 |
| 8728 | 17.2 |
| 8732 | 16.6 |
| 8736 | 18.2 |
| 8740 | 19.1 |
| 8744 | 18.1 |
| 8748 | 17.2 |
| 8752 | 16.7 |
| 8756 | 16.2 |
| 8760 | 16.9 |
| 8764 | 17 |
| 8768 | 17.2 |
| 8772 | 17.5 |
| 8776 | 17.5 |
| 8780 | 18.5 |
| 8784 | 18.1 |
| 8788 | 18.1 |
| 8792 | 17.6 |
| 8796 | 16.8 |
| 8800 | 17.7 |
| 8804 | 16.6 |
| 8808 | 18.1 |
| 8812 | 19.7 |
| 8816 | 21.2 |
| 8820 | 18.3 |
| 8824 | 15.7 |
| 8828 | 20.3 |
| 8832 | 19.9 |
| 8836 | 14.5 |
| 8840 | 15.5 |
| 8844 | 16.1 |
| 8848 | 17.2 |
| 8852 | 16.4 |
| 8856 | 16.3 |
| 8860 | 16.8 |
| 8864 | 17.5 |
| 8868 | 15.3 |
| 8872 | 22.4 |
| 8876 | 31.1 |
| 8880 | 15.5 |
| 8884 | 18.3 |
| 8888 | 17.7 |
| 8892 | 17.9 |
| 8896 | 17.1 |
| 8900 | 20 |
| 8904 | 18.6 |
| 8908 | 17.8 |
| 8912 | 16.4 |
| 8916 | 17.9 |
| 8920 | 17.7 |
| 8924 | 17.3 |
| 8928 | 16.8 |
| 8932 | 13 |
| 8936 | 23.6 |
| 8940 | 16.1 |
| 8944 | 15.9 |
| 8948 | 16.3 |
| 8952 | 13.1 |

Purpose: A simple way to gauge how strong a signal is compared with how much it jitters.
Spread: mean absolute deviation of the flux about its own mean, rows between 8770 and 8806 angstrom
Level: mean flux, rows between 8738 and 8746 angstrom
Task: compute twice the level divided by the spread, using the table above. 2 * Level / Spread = 84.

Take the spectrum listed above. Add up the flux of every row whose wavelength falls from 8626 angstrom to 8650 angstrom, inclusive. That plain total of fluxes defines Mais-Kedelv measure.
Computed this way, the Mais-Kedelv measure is 110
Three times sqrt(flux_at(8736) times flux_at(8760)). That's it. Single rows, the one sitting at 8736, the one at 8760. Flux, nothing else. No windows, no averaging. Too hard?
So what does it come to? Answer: 52.6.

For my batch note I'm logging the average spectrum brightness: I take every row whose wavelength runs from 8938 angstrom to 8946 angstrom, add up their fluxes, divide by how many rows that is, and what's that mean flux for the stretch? 16.0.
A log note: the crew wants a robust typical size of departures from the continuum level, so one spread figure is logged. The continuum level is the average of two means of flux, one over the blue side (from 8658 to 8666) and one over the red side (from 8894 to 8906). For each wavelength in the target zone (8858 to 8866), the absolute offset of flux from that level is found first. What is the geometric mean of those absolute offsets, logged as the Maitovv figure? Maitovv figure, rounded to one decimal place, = 1.0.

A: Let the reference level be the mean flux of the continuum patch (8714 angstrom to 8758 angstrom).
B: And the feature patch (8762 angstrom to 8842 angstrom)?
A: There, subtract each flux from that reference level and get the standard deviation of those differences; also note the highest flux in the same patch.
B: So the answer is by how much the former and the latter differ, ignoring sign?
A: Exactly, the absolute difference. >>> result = 19.6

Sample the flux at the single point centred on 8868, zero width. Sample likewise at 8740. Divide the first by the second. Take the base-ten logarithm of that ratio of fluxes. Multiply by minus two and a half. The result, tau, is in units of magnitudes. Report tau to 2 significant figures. 0.24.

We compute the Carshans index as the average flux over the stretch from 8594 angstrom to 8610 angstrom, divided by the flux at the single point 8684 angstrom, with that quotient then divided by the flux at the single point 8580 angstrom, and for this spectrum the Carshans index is 0.051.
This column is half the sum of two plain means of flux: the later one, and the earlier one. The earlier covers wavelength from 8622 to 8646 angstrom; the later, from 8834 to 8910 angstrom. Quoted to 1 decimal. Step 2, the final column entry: 18.2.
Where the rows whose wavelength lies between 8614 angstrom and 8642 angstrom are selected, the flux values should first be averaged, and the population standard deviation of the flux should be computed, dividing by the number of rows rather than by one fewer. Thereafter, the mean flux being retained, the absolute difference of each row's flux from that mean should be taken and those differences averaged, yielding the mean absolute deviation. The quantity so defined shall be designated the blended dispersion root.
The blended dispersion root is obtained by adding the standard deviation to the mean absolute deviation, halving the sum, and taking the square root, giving 0.6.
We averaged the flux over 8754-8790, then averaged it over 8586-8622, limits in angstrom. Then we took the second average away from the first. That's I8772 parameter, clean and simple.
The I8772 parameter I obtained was -0.3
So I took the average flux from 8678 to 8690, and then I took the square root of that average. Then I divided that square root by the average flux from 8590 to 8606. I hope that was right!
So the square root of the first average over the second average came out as 0.244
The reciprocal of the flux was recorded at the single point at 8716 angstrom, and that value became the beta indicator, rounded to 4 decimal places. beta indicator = 0.0546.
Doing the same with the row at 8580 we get 0.0541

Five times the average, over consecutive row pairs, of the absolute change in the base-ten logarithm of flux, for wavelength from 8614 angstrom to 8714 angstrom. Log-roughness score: 0.10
